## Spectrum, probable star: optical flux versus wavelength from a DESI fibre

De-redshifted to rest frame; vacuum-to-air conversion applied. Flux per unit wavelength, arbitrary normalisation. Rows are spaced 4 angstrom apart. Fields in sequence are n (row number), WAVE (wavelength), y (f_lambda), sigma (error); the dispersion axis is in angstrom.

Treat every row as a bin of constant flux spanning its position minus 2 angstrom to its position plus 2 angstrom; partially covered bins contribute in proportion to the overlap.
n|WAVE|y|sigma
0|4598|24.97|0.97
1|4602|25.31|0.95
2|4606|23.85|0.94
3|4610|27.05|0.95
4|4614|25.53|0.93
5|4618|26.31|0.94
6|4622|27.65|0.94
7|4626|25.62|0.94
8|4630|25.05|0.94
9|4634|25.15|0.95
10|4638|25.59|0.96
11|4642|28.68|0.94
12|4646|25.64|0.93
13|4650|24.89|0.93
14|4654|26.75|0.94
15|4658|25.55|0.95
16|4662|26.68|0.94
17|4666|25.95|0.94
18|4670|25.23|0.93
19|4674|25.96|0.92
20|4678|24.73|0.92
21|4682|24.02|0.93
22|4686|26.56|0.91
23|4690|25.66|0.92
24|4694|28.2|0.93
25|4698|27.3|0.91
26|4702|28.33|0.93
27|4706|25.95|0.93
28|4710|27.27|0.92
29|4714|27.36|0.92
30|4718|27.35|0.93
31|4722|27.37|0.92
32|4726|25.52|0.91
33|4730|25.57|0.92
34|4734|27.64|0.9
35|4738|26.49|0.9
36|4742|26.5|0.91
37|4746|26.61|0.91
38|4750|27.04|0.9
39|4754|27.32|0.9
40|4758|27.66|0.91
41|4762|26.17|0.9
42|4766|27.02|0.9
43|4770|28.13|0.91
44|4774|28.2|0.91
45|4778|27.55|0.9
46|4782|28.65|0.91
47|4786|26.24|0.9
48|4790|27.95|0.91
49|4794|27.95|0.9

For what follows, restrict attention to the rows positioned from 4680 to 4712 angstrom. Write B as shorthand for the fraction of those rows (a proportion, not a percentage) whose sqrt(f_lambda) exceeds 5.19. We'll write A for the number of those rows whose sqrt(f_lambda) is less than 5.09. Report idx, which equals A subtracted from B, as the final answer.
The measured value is -1.5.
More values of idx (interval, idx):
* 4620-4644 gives -3.7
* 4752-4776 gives 0.8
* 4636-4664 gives -3.9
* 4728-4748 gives -0.8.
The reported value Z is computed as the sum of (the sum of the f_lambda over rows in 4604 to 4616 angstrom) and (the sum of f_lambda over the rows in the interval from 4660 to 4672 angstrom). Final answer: 154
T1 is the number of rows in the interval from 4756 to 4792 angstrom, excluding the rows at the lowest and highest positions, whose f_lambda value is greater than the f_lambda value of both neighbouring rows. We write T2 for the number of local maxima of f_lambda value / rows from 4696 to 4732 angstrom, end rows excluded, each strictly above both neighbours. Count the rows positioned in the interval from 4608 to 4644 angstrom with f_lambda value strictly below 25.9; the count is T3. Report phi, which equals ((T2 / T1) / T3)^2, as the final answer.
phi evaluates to 0.09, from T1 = 2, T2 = 3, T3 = 5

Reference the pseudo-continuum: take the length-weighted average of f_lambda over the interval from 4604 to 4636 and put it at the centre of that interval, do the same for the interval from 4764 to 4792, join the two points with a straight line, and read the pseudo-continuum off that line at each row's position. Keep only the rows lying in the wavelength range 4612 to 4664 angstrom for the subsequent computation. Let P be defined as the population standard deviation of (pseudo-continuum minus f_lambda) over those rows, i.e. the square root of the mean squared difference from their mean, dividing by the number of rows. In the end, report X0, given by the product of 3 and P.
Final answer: 3.2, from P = 1.07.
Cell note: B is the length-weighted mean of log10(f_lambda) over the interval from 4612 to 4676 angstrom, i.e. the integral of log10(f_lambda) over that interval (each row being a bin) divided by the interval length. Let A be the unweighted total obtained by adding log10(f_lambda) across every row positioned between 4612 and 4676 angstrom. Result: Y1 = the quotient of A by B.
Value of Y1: 16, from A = 23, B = 1.41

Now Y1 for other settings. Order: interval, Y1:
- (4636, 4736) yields 25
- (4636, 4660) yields 6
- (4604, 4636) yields 8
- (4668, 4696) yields 7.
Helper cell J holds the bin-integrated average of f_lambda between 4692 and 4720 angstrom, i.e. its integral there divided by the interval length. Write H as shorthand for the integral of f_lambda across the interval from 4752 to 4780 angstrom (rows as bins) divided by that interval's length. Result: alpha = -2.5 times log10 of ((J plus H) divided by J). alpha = -0.753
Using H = 27.4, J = 27.4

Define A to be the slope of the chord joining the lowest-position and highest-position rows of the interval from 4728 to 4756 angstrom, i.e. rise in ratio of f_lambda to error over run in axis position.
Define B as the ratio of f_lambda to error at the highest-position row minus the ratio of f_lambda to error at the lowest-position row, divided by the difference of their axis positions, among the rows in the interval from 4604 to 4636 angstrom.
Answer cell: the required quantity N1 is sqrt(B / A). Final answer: 0.6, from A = 0.107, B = 0.04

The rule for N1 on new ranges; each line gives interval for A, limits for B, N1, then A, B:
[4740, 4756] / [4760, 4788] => 0.2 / 0.103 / 0.00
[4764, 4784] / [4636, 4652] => 0.3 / 0.091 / 0.01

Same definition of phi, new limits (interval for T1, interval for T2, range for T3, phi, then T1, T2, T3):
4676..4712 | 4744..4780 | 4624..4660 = 0.01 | 3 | 2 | 7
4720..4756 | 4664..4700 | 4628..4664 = 0.25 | 1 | 3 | 6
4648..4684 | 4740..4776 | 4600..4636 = 0.00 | 3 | 1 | 6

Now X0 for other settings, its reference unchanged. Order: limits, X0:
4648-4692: 2.6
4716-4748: 2.3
